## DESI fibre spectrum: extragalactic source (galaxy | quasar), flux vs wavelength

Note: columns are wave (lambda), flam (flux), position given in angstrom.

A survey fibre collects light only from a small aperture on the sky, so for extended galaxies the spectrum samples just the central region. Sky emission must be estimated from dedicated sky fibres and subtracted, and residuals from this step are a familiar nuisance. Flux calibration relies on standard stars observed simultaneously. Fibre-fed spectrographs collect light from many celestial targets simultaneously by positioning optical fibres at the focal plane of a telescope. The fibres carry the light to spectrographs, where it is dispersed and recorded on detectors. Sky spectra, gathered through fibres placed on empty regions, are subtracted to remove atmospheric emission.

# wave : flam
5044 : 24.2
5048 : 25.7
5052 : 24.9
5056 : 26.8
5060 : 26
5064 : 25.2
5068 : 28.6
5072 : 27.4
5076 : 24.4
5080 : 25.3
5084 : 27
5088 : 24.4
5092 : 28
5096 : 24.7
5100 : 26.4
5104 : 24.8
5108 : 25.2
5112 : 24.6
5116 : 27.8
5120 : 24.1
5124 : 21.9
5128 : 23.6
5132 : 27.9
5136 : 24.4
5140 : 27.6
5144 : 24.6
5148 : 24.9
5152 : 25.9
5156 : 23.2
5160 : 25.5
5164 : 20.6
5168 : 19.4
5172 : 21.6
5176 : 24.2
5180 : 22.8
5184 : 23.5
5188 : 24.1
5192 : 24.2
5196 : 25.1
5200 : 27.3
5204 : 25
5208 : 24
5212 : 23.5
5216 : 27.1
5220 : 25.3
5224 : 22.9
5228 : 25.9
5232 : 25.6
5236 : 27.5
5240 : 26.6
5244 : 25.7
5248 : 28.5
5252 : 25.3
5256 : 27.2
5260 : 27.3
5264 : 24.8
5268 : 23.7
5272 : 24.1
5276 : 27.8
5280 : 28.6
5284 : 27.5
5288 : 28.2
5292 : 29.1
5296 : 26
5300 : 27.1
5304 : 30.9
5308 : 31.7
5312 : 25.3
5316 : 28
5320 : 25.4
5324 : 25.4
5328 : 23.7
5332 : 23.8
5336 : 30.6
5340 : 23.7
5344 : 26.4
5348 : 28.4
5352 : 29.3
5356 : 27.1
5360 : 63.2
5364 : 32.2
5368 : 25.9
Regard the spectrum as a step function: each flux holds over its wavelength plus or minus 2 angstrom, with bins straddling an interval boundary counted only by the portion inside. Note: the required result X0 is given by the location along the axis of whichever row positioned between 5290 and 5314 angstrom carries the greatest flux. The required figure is 5308 angstrom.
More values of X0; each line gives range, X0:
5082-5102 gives 5092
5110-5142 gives 5132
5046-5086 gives 5068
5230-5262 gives 5248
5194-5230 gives 5200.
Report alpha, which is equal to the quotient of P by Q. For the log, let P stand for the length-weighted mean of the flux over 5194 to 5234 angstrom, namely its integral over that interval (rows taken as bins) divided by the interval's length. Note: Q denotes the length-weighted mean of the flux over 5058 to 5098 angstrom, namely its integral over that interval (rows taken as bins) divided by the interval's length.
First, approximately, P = 25.2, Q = 26.1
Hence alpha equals 0.96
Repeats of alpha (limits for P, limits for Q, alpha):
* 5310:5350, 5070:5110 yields 1.01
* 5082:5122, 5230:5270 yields 0.98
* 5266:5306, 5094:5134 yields 1.09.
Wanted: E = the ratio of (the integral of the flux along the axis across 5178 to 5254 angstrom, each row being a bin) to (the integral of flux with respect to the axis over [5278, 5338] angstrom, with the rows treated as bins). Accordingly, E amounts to 1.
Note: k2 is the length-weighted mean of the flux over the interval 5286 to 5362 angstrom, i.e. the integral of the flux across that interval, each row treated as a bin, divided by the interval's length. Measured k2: 29.1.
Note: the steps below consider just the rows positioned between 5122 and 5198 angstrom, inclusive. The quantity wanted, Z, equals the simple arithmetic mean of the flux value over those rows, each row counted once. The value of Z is 23.9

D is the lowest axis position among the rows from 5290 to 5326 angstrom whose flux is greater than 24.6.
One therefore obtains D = 5292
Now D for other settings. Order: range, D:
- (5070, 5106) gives 5072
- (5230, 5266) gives 5232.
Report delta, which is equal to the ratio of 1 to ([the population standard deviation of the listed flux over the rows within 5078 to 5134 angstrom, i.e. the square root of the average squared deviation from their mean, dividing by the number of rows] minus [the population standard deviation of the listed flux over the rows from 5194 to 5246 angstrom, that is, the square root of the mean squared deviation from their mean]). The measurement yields 3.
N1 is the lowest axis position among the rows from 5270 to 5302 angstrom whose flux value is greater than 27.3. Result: 5276 angstrom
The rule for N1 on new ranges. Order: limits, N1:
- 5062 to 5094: 5068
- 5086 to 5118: 5092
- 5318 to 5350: 5336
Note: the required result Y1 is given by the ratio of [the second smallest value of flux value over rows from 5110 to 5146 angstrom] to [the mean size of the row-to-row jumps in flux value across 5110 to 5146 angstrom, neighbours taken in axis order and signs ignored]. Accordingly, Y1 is 8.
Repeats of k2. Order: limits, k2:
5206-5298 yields 26.2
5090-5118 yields 25.9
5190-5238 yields 25.3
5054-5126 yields 25.7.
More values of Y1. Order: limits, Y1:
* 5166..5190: 14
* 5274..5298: 21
